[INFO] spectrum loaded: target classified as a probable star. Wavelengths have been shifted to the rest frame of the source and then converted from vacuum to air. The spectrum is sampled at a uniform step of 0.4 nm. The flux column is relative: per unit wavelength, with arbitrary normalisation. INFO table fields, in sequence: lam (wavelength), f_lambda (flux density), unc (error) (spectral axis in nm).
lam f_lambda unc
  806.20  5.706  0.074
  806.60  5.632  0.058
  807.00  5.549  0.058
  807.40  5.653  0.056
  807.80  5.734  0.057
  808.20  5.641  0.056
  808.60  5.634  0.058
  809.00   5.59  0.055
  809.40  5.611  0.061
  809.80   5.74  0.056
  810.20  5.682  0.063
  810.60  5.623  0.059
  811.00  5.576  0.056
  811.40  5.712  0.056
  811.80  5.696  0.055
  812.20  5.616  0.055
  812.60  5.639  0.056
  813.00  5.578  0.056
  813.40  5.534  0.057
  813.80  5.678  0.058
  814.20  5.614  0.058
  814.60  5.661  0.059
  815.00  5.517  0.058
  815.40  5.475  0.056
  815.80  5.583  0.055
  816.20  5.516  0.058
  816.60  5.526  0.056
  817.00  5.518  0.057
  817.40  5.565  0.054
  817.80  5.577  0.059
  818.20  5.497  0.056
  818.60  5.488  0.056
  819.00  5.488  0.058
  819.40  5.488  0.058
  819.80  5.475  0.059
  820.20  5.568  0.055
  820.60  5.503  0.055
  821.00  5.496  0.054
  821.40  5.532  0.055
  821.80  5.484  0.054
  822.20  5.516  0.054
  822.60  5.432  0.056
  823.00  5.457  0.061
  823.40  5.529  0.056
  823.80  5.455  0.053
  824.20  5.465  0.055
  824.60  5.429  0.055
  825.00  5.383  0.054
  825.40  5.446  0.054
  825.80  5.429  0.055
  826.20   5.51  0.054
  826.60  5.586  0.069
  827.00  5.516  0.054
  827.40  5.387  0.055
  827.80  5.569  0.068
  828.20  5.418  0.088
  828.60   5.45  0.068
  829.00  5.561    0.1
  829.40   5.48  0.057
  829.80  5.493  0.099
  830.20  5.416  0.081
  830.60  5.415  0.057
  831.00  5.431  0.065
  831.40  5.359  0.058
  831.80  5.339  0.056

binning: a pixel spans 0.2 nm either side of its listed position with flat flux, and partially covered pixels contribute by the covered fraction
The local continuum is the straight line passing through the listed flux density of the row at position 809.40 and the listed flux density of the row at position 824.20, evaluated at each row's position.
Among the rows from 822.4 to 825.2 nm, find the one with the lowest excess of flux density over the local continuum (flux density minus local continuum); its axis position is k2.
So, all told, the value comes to 825.00 nm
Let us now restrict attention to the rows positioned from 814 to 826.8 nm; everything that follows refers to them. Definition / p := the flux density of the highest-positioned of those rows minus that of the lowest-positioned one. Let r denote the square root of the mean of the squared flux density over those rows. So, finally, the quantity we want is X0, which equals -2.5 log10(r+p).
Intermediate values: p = -0.03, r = 5.51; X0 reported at -1.85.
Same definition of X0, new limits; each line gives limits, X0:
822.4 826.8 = -1.87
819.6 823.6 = -1.86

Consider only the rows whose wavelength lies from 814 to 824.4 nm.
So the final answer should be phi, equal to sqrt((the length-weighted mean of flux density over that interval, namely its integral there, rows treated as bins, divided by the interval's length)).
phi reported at 2.35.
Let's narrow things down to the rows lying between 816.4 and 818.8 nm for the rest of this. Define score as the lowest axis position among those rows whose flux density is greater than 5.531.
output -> 817.40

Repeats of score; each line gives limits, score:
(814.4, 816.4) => 814.60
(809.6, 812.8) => 809.80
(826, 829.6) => 826.60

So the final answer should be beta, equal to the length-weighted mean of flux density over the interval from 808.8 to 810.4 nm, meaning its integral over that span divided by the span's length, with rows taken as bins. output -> 5.66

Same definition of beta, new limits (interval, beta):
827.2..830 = 5.48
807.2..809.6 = 5.64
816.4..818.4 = 5.54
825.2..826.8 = 5.49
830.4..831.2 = 5.42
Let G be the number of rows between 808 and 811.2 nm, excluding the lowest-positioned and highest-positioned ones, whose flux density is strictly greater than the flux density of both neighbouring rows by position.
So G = 1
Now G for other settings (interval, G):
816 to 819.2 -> 2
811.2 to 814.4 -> 2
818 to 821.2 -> 1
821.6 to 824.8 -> 3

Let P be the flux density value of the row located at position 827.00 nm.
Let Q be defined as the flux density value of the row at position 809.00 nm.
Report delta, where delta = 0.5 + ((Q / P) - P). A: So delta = -4.00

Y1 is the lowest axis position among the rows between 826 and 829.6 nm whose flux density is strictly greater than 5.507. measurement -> 826.20 nm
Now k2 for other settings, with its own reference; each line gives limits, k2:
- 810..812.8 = 811.00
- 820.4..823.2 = 822.60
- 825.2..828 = 827.40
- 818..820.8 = 819.80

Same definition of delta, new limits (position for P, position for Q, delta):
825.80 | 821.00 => -3.92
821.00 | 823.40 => -3.99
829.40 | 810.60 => -3.95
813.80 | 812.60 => -4.18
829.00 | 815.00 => -4.07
